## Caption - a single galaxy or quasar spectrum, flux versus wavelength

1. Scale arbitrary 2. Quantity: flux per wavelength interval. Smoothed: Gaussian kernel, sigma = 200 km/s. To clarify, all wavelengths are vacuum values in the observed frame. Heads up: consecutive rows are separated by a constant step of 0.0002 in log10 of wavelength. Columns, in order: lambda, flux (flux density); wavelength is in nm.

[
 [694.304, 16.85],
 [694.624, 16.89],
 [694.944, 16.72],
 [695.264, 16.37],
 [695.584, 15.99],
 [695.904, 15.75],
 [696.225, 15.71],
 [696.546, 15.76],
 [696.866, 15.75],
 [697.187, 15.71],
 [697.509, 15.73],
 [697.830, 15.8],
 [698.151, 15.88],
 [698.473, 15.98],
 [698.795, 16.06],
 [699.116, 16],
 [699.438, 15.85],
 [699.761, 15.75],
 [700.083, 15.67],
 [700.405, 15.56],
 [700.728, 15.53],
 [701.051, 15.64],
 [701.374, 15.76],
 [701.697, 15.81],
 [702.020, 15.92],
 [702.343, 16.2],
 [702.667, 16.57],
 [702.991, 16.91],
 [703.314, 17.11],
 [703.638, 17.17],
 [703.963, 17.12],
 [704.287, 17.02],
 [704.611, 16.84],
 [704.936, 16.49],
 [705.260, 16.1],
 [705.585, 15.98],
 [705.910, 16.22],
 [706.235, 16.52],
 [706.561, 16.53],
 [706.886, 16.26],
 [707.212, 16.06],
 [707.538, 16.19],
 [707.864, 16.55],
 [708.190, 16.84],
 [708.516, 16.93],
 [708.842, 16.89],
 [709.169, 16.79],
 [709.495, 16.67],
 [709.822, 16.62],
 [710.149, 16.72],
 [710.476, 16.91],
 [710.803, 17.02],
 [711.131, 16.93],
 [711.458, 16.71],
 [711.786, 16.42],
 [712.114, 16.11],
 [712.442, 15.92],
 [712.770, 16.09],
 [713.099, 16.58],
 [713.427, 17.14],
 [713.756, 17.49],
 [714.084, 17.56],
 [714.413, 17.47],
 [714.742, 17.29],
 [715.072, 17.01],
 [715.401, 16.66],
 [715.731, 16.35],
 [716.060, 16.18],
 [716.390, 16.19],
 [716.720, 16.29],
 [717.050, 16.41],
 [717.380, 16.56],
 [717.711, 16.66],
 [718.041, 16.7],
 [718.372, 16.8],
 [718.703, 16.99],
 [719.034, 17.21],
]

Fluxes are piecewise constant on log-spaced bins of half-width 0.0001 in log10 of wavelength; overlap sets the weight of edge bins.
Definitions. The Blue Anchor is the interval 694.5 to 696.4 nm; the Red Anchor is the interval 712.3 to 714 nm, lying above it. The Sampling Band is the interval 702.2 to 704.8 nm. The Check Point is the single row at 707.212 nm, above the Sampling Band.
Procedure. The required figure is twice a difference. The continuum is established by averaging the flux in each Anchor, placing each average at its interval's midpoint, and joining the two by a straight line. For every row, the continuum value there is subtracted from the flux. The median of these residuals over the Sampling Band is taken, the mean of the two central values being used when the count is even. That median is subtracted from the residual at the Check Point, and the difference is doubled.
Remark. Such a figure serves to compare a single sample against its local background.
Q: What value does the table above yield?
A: -2.0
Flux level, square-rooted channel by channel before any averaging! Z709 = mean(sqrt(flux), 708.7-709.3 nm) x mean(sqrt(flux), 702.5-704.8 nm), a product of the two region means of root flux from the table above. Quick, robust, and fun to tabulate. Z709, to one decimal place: 16.9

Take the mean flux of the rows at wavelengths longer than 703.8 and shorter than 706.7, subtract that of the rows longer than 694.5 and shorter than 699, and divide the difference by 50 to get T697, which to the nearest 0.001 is 0.011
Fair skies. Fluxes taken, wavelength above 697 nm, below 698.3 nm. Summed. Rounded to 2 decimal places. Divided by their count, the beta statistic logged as 15.78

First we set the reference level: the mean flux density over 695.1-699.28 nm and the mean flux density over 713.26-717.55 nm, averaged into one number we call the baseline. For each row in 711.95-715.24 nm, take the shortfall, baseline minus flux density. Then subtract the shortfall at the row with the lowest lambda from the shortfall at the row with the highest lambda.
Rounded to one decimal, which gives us -0.9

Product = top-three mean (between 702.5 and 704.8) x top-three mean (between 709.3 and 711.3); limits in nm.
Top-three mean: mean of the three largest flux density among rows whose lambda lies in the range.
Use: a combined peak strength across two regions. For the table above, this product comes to 290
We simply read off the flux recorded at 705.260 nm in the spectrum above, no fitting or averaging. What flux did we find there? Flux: 16.1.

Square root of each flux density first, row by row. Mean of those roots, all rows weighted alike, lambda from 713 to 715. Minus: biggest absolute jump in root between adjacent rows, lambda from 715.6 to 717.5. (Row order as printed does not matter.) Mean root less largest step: 4.13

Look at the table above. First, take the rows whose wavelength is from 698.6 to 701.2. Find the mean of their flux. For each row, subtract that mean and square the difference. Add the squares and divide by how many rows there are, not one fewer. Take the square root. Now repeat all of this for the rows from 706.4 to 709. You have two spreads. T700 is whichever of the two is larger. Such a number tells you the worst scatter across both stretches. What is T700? 0.32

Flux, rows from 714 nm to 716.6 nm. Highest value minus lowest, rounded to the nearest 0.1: 1.4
